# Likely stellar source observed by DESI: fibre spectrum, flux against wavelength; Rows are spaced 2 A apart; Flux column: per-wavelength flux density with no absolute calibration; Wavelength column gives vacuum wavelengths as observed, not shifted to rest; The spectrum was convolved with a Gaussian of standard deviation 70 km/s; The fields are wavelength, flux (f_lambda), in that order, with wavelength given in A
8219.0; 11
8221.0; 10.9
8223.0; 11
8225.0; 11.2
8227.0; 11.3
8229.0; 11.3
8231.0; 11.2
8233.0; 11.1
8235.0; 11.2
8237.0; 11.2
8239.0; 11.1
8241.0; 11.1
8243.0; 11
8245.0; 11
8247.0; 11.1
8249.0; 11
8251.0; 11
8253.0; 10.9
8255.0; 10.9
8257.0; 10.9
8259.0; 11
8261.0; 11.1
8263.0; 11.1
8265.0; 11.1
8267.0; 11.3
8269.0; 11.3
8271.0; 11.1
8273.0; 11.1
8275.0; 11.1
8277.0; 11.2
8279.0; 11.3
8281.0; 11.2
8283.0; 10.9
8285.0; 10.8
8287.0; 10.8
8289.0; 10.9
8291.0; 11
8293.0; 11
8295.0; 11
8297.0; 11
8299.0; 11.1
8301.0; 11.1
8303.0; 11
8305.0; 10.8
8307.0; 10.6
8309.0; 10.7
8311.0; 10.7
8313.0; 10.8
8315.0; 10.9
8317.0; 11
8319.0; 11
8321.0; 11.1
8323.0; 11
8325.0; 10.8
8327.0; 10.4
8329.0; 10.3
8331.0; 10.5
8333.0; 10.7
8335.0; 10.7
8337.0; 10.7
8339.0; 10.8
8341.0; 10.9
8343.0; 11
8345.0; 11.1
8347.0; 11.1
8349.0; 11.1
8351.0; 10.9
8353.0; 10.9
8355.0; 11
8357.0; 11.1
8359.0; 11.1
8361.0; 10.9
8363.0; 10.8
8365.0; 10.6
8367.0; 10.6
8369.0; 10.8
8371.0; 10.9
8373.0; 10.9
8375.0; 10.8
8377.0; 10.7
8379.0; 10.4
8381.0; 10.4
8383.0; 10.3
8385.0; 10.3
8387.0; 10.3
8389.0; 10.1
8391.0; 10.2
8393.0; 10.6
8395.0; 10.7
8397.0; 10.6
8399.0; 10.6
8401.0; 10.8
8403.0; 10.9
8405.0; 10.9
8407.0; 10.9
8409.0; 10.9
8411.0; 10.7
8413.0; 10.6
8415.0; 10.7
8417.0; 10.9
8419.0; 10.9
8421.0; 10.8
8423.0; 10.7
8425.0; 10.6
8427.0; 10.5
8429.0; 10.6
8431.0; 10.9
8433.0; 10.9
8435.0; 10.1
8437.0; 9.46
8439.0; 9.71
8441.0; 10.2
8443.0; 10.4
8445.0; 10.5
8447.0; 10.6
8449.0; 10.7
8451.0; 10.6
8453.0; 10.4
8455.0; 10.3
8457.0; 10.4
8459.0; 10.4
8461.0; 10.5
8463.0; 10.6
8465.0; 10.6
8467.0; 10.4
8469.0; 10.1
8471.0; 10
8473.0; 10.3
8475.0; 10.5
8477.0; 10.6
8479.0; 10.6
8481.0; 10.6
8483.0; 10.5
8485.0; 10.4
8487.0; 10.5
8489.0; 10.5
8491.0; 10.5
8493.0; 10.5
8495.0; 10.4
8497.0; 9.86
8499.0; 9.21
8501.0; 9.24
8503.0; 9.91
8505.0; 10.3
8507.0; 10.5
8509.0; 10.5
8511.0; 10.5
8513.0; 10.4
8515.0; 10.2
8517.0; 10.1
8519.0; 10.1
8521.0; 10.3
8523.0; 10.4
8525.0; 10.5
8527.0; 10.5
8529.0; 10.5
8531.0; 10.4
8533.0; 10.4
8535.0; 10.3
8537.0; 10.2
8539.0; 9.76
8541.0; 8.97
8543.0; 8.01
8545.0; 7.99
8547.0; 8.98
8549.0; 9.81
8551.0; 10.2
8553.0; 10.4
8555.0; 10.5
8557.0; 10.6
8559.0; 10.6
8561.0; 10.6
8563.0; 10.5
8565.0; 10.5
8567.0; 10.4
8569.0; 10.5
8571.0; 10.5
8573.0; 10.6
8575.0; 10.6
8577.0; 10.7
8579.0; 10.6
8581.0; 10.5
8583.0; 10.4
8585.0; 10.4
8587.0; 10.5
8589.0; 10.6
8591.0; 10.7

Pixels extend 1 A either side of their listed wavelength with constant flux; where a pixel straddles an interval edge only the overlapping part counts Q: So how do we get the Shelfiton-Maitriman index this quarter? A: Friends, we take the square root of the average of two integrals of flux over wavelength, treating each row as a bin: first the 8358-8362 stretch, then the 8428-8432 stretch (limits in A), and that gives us 6.60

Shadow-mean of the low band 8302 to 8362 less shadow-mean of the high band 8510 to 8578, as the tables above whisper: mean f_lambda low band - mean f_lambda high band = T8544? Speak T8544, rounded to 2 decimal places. 0.69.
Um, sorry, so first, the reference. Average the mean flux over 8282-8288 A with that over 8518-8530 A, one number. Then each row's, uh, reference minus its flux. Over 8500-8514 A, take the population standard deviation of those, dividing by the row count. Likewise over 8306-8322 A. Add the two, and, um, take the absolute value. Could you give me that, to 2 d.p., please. 0.60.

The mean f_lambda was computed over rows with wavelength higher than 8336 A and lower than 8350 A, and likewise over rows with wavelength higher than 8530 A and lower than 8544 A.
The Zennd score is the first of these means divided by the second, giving 1.13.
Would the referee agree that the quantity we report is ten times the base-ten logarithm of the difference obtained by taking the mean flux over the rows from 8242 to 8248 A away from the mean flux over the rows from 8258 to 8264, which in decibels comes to -14.8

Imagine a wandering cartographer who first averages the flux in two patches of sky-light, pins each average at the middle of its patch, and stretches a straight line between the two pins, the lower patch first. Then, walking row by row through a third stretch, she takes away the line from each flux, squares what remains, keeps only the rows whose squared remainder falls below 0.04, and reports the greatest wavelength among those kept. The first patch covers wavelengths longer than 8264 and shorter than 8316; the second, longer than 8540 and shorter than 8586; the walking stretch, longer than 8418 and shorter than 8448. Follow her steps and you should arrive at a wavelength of 8447.0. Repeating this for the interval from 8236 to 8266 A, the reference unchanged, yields 8265.0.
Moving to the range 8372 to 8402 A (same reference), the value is 8401.0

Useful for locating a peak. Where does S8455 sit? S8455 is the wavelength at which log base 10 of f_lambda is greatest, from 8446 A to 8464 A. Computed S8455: 8449.0 A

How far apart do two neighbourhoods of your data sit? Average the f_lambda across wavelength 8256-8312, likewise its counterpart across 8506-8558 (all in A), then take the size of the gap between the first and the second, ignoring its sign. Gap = 1.0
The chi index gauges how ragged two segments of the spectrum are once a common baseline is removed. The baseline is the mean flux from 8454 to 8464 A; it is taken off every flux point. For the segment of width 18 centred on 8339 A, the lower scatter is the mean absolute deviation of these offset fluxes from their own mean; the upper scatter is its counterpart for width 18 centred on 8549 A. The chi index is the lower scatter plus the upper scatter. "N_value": 1.1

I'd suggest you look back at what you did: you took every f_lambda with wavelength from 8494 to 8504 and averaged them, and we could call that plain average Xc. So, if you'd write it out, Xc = 9.72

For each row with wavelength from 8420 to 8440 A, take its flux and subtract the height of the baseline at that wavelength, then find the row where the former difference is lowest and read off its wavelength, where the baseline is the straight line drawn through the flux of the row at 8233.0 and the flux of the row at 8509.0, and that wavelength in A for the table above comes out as 8437.0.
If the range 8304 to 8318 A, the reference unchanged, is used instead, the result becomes 8307.0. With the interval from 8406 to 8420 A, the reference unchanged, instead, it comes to 8413.0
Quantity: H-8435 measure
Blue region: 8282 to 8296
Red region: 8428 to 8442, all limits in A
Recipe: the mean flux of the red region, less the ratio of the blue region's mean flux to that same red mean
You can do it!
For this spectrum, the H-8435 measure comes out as 9.20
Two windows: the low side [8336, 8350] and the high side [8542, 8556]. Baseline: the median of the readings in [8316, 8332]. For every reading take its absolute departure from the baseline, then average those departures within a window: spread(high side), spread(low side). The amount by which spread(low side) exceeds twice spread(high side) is -2.8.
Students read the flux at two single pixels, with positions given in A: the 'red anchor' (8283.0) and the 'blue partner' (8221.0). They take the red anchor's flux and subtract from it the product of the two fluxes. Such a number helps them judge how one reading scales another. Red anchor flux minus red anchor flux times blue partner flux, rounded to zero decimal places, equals -108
